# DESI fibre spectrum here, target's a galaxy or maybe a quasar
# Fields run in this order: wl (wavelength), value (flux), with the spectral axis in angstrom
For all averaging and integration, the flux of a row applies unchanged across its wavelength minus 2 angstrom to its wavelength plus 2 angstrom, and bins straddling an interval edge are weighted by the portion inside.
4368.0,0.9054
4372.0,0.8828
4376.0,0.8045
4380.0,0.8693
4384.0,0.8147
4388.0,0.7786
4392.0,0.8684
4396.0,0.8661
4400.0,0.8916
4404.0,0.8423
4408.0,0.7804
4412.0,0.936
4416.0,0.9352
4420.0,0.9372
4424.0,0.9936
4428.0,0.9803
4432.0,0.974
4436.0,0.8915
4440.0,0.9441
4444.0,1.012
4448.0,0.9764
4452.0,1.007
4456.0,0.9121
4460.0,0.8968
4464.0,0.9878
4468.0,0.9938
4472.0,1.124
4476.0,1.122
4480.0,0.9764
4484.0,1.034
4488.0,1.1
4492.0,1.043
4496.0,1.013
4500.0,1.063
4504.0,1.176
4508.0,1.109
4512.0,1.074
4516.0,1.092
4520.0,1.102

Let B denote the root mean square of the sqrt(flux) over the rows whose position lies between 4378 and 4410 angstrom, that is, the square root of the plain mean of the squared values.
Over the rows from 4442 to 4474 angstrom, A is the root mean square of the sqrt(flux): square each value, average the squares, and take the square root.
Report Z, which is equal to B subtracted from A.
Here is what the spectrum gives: 0.078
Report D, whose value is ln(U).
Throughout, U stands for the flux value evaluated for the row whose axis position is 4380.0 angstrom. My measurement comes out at -0.14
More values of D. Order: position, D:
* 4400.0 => -0.11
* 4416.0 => -0.07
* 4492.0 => 0.04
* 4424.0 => -0.01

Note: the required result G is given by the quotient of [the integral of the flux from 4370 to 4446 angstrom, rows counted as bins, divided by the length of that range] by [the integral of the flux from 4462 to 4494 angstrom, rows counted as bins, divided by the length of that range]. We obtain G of 0.9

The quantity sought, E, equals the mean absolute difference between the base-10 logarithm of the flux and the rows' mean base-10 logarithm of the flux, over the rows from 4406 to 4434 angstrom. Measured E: 0.0219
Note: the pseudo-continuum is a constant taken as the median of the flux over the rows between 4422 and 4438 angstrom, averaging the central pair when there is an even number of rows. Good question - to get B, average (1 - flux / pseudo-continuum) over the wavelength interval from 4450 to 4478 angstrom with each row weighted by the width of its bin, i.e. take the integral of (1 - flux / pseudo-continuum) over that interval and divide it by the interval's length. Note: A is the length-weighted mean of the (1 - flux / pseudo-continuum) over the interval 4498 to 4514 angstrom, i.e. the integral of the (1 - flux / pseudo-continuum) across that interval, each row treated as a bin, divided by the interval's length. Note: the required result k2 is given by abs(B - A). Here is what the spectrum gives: 0.102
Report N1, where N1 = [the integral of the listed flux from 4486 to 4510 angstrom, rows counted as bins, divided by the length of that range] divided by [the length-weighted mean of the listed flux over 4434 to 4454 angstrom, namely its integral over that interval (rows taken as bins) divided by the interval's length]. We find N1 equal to 1.12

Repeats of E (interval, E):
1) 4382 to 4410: 0.0195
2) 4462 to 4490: 0.0237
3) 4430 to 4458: 0.0171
